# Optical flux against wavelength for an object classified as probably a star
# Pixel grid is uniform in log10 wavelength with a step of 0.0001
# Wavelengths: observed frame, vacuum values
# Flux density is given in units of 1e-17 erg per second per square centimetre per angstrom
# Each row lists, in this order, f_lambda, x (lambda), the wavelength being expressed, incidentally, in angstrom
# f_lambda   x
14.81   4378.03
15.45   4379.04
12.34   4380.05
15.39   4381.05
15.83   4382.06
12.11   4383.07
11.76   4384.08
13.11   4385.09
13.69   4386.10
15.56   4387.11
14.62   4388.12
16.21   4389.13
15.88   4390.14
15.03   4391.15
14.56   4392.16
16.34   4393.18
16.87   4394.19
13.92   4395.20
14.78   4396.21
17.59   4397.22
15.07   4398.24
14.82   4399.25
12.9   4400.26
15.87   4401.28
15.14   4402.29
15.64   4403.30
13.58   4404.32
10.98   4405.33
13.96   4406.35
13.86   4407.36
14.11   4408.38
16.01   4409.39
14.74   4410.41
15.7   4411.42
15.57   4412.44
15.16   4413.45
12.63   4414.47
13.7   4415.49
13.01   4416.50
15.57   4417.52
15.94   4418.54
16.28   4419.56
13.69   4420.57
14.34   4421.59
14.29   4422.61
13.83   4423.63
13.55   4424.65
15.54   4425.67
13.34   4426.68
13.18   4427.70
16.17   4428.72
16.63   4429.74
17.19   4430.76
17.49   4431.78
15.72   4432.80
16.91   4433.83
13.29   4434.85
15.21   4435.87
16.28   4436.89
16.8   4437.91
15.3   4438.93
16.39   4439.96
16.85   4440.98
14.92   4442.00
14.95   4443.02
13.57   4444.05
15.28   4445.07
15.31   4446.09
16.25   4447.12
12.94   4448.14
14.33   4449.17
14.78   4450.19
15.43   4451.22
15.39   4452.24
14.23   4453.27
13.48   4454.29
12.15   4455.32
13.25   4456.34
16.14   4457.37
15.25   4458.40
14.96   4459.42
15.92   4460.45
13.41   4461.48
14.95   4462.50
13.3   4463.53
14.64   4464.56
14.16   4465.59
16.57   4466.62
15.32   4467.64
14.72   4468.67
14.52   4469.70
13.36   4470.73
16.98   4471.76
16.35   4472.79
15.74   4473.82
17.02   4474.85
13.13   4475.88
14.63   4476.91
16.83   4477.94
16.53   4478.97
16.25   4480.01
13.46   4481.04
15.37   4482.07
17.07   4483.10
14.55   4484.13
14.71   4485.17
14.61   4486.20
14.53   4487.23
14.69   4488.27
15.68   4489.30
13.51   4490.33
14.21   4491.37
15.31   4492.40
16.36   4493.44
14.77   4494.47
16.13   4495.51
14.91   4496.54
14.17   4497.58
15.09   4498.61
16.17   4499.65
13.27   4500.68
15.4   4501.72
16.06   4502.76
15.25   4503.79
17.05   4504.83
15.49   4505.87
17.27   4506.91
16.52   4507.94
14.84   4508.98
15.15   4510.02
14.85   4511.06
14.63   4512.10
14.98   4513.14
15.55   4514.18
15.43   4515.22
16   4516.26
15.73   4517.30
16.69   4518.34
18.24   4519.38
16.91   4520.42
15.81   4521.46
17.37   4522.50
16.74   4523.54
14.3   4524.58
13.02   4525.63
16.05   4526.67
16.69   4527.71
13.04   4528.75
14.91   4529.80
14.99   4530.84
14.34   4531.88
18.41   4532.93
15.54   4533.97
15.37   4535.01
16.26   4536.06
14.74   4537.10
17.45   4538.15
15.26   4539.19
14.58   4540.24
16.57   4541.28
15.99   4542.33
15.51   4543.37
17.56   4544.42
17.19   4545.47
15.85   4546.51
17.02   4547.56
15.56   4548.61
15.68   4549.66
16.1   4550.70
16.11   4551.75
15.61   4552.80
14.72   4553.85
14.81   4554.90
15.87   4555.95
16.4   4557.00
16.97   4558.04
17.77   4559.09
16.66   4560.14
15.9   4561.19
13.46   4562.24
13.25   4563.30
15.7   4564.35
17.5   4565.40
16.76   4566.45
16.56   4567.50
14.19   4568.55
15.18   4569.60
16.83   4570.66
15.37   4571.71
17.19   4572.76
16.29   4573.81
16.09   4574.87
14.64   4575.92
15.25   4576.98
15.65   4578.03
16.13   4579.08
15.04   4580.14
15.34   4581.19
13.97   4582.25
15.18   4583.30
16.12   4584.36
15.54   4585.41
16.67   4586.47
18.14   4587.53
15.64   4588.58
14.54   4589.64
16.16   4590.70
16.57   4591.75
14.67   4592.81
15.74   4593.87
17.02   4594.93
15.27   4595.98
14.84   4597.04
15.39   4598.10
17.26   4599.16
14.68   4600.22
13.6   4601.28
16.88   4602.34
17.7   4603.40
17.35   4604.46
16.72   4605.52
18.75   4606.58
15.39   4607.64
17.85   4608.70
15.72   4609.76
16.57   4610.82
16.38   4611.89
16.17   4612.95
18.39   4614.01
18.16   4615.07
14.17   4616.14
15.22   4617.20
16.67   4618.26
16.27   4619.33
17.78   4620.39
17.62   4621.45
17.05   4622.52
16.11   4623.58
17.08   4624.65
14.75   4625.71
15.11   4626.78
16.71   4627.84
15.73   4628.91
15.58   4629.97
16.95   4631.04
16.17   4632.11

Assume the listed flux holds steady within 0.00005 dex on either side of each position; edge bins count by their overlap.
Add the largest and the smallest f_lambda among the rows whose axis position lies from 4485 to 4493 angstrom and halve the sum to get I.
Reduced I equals 14.6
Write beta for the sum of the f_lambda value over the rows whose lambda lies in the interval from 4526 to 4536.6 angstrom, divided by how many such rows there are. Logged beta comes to 15.6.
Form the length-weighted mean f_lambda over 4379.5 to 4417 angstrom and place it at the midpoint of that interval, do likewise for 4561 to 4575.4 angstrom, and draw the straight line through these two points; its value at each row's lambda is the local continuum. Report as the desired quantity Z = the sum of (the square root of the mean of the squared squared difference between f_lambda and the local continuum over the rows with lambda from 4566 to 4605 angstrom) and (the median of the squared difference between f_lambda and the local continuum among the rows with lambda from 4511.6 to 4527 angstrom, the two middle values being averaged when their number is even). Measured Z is 2.2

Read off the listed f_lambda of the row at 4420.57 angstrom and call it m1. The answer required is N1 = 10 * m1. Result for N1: 137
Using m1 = 13.69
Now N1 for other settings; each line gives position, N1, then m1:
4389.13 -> 162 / 16.21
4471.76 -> 170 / 16.98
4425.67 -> 155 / 15.54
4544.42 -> 176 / 17.56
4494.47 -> 148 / 14.77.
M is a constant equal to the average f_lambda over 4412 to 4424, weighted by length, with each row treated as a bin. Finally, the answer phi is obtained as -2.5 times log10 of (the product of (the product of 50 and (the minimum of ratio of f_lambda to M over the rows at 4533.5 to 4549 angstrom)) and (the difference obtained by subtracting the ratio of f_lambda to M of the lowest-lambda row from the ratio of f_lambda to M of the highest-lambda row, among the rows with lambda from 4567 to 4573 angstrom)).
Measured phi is -0.85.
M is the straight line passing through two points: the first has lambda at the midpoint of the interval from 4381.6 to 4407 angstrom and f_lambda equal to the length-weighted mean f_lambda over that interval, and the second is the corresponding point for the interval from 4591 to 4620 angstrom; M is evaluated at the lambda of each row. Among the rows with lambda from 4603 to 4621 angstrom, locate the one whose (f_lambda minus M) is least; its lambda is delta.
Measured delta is 4616.14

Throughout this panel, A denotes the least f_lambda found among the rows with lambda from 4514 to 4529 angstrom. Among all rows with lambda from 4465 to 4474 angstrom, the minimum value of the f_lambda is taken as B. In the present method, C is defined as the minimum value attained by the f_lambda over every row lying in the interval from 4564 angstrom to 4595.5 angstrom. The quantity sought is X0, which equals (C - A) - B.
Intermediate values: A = 13.02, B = 13.36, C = 13.97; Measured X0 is -12.4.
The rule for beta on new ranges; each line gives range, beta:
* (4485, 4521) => 15.4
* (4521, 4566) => 15.8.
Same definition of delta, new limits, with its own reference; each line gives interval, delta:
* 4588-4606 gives 4601.28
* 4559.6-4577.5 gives 4563.30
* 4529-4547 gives 4531.88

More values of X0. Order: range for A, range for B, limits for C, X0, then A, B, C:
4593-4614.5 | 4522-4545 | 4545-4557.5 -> -11.9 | 13.6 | 13.02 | 14.72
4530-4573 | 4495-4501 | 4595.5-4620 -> -12.9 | 13.25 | 13.27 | 13.6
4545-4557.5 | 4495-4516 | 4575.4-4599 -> -14.0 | 14.72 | 13.27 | 13.97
